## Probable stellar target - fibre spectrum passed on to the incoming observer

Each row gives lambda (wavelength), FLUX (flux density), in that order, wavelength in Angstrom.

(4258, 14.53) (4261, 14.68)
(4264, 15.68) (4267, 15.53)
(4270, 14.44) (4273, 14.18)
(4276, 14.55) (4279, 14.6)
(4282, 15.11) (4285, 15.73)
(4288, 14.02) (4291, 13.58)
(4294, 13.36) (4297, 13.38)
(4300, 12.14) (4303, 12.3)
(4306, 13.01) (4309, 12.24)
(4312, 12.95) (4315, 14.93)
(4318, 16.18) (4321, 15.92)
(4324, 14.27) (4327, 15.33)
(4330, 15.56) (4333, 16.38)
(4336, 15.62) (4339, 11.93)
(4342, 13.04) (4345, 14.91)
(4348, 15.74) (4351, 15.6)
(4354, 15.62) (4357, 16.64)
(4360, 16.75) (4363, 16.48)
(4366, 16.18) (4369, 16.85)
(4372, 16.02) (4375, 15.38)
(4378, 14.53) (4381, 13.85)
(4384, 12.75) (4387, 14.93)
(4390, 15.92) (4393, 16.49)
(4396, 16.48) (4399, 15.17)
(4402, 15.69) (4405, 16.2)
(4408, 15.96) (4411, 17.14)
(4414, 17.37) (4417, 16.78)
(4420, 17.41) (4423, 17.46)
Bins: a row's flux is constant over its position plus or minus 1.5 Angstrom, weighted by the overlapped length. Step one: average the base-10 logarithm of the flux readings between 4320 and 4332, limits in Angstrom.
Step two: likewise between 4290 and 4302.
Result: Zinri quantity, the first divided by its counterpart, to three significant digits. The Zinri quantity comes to 1.06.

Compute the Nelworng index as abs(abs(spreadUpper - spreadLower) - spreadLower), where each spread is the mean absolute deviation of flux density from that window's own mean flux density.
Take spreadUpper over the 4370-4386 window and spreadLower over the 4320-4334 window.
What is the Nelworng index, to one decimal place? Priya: 0.1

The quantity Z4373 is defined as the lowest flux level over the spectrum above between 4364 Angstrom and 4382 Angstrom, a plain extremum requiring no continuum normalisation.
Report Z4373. 13.85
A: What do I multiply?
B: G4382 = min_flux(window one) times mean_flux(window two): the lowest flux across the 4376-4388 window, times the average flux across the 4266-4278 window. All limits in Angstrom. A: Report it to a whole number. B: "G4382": 187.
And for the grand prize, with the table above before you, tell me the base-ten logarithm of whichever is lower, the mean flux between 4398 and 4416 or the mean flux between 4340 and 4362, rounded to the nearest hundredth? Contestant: 1.19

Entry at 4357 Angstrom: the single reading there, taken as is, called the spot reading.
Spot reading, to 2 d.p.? 16.64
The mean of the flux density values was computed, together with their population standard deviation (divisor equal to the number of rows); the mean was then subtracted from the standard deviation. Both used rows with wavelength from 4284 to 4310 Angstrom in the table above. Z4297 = -12.2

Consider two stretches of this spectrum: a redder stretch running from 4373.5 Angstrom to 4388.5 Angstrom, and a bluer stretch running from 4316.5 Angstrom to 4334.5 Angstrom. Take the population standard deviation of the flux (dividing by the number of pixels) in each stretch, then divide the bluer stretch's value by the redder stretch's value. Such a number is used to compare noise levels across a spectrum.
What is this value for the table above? 0.76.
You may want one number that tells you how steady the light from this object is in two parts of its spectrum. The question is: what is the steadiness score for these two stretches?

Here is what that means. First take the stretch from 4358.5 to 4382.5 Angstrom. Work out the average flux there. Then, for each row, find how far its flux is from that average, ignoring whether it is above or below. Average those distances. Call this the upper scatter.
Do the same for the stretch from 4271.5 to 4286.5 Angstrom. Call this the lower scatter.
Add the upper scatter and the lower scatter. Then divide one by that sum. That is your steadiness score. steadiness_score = 0.74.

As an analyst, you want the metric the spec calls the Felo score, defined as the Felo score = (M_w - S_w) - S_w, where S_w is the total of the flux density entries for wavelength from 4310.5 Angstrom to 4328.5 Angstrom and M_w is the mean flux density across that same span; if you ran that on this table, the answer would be -164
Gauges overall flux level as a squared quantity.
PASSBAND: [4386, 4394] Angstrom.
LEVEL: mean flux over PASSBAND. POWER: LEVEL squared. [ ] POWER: 249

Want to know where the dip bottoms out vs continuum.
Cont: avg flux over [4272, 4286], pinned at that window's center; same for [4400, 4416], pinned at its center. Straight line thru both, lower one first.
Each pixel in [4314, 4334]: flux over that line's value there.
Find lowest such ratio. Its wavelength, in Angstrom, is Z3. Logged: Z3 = 4324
